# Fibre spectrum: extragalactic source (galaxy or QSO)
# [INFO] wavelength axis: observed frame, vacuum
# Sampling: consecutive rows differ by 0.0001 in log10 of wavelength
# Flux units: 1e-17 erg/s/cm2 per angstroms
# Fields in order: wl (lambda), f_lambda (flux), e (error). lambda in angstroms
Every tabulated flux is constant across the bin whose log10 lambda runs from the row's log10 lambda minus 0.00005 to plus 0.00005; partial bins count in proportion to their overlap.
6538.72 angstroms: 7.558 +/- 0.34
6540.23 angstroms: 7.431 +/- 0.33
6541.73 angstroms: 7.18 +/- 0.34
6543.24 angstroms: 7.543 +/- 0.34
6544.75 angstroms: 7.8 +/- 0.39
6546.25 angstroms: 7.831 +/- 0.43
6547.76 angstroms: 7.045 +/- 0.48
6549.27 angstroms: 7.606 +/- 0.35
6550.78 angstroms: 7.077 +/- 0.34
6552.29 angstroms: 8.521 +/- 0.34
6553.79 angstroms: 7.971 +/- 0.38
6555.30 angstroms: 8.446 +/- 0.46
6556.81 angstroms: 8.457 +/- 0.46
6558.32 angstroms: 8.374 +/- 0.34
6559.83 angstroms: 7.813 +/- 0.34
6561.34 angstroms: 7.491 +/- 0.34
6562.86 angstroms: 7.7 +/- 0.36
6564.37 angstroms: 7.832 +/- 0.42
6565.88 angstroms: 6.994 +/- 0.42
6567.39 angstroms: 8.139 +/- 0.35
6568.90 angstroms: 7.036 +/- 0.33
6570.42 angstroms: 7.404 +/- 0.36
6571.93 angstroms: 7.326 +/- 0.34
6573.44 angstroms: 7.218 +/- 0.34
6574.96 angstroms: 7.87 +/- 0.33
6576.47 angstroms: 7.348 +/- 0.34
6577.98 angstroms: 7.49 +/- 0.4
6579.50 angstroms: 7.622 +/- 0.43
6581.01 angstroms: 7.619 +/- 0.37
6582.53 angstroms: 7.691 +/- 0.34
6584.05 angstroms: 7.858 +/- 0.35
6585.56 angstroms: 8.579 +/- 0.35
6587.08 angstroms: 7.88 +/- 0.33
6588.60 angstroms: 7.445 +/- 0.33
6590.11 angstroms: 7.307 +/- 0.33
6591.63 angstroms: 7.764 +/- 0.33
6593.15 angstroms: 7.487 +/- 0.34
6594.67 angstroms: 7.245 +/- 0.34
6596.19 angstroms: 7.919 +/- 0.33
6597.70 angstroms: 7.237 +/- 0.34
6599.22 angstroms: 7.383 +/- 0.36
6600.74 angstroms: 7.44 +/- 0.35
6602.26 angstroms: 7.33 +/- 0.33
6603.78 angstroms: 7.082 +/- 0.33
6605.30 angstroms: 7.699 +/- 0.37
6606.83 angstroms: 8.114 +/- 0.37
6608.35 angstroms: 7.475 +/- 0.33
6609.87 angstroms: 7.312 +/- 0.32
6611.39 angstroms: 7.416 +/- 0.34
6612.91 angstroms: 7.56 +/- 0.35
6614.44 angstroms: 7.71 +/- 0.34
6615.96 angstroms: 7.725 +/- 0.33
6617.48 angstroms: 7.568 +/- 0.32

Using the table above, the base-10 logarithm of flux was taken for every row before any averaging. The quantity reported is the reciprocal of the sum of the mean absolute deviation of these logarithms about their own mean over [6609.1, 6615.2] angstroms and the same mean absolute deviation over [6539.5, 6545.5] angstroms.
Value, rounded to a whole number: 54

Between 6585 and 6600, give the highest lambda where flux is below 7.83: 6599.22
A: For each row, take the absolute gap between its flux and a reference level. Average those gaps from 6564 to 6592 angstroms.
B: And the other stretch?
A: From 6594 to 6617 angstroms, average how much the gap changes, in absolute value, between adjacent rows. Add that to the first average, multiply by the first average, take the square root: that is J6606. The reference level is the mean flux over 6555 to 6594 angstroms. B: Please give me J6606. 0.40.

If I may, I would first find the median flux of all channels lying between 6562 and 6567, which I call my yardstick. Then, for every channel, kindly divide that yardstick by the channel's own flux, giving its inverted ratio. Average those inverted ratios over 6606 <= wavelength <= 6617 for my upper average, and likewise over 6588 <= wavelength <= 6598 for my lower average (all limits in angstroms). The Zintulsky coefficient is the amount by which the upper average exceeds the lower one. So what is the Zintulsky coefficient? -0.02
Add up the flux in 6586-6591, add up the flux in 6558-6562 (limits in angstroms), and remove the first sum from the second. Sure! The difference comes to 1.0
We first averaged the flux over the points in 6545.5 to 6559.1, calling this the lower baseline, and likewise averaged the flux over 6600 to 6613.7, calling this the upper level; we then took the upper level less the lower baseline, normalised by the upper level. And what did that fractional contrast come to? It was -0.06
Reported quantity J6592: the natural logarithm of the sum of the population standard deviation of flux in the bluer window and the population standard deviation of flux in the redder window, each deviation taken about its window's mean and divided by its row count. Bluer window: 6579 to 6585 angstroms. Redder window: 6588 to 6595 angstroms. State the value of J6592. -1.3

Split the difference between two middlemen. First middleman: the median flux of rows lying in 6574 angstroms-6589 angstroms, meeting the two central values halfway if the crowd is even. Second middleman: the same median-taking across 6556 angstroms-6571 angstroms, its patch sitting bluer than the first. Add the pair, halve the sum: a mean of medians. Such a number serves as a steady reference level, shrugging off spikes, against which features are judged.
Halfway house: 7.71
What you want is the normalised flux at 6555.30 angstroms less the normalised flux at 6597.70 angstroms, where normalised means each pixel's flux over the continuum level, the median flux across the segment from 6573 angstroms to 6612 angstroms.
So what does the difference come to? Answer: 0.16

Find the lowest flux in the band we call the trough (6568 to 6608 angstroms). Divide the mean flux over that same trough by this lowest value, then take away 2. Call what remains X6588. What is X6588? -0.93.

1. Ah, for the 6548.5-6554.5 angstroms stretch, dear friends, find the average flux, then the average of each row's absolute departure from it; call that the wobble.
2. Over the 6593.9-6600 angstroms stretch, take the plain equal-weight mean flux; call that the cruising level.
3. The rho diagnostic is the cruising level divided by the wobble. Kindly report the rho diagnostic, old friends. 16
